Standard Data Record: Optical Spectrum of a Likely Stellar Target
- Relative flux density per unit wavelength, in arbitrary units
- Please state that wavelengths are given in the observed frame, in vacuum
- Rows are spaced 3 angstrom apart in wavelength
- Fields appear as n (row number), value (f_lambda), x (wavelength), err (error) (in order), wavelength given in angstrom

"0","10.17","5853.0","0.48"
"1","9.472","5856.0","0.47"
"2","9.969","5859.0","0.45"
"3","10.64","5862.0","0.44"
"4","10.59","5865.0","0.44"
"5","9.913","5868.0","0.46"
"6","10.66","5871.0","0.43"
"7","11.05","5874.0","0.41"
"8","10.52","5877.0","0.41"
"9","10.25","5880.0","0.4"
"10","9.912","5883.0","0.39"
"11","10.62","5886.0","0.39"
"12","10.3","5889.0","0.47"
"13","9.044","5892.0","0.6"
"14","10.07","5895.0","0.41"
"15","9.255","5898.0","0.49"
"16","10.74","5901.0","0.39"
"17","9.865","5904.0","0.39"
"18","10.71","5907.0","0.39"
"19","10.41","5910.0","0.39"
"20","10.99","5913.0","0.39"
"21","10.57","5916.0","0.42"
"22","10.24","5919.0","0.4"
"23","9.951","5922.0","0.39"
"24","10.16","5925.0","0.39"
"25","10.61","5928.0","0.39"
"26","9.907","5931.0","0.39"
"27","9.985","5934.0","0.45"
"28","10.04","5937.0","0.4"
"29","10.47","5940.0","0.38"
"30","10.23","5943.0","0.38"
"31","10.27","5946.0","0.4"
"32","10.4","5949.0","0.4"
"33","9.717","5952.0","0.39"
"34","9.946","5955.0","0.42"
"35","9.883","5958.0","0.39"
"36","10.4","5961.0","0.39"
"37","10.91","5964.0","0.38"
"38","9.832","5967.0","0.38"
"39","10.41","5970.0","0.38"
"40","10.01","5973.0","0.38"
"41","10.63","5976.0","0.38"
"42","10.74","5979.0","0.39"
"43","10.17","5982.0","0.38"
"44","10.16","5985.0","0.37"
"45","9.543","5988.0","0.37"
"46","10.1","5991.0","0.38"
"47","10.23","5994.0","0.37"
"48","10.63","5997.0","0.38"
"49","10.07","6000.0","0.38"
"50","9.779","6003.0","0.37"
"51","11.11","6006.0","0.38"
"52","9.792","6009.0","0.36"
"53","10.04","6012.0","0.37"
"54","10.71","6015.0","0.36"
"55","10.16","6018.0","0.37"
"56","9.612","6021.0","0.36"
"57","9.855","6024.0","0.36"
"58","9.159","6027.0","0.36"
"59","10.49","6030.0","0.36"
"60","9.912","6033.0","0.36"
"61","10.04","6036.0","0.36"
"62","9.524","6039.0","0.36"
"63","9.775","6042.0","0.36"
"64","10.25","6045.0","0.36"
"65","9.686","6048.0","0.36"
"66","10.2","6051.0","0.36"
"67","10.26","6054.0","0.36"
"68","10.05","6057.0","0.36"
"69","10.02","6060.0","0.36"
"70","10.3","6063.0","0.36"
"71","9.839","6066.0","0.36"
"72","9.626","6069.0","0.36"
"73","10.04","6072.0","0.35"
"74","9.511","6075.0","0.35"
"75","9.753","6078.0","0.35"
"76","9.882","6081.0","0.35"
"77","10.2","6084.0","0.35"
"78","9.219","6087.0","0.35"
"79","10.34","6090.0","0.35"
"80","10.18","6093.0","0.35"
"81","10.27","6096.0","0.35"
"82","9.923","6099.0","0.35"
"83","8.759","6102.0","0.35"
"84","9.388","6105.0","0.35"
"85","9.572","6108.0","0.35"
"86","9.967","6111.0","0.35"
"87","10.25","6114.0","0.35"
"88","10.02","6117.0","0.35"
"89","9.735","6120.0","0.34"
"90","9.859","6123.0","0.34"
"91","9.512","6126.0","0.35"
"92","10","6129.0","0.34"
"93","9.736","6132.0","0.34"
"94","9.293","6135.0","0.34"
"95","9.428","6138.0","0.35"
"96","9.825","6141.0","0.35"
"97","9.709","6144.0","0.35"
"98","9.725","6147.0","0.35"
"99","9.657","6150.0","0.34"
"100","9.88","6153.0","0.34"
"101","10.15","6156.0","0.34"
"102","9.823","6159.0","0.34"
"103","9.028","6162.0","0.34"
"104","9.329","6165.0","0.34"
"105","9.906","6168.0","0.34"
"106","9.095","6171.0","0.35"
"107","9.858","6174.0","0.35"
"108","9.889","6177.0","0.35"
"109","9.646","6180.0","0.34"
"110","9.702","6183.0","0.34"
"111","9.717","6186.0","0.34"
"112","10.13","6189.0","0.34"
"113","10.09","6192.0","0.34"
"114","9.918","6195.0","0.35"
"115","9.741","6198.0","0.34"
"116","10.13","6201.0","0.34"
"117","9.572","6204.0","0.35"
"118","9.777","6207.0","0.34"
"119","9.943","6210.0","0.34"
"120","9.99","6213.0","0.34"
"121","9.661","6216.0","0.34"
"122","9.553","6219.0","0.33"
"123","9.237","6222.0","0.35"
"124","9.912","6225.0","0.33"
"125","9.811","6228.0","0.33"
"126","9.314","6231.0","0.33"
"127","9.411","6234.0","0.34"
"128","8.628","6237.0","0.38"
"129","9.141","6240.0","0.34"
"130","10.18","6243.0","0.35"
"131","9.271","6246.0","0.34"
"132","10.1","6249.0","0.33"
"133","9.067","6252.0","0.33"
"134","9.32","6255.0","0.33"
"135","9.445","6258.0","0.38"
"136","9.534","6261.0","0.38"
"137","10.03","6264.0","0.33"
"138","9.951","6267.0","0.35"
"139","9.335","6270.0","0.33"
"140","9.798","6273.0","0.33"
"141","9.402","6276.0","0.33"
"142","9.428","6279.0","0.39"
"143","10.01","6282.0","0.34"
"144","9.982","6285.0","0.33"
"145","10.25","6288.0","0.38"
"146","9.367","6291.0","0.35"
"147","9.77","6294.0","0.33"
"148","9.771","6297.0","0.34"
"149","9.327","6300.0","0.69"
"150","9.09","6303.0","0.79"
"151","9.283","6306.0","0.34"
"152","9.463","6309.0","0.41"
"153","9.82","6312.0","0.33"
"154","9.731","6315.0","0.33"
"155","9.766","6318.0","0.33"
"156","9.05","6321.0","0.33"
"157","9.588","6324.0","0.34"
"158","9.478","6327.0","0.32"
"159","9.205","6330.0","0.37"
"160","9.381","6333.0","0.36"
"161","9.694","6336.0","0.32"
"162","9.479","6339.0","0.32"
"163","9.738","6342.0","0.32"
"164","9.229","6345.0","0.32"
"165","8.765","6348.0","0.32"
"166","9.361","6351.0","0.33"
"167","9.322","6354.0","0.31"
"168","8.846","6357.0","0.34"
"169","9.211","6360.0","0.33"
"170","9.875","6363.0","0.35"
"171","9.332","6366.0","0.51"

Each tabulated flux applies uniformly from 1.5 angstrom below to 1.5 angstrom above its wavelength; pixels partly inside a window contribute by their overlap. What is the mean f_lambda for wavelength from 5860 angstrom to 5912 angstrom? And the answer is 10.27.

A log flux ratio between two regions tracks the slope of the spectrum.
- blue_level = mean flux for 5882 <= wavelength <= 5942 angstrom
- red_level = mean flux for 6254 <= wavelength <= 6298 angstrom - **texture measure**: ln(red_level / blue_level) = -0.050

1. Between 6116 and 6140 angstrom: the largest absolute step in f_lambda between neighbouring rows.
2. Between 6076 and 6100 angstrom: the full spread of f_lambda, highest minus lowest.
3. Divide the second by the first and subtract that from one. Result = -1.3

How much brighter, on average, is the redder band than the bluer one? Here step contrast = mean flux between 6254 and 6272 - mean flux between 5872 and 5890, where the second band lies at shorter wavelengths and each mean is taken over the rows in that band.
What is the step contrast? -0.84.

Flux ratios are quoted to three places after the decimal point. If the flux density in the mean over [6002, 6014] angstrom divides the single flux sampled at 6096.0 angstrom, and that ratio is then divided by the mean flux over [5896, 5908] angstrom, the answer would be 0.099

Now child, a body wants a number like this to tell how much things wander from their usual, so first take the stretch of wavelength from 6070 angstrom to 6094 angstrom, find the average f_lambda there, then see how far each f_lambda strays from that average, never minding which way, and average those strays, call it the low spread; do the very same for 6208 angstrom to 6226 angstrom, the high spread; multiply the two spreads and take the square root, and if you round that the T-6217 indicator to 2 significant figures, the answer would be 0.26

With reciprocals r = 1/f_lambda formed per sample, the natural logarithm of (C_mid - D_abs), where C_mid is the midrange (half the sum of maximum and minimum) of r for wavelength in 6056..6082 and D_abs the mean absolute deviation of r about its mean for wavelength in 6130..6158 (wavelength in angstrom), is -2.31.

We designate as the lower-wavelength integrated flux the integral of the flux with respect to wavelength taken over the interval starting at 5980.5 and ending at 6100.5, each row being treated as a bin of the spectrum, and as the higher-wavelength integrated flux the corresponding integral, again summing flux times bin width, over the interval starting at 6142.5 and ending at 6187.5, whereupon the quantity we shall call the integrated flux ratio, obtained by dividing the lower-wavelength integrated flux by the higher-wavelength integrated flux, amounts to 2.8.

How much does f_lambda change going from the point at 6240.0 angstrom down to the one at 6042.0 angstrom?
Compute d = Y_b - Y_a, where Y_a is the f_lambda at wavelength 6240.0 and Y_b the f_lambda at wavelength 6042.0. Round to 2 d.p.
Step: 0.63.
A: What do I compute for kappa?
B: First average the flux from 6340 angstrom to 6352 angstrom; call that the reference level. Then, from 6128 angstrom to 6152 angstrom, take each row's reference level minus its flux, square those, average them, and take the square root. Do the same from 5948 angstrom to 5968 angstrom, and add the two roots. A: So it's 1.4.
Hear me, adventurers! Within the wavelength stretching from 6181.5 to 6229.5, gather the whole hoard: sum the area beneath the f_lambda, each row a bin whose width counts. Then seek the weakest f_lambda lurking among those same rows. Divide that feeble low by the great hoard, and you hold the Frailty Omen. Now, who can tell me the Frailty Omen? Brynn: 0.020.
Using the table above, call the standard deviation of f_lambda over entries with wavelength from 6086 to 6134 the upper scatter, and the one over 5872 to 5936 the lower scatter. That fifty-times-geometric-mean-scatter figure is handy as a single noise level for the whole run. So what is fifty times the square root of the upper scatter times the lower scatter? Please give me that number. 23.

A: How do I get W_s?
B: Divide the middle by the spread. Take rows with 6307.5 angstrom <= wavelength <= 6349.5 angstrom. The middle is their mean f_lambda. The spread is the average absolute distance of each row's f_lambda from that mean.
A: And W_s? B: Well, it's 40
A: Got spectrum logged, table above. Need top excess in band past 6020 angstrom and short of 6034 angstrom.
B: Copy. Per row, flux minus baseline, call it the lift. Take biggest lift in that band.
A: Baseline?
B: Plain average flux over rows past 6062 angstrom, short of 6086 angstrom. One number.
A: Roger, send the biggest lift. 0.6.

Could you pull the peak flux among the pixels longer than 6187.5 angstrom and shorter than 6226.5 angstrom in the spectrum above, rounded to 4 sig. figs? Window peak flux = 10.13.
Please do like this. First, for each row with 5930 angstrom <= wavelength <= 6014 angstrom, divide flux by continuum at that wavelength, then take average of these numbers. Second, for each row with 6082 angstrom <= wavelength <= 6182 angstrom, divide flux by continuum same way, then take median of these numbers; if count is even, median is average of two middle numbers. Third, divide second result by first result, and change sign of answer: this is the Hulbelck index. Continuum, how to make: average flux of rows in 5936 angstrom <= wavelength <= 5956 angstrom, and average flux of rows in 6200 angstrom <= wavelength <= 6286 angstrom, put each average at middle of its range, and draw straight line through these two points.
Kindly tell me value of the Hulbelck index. -0.994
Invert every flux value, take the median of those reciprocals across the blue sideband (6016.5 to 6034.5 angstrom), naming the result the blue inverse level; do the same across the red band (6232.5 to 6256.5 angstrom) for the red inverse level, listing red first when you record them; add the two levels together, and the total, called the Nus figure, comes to 0.209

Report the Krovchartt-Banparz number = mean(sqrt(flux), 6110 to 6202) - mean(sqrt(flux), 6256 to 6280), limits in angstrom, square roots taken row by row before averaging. 0.024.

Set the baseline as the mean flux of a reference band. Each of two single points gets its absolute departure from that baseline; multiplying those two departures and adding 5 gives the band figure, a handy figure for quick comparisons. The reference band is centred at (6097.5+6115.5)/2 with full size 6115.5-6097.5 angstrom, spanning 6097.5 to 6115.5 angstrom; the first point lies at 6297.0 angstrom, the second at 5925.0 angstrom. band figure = 5.1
